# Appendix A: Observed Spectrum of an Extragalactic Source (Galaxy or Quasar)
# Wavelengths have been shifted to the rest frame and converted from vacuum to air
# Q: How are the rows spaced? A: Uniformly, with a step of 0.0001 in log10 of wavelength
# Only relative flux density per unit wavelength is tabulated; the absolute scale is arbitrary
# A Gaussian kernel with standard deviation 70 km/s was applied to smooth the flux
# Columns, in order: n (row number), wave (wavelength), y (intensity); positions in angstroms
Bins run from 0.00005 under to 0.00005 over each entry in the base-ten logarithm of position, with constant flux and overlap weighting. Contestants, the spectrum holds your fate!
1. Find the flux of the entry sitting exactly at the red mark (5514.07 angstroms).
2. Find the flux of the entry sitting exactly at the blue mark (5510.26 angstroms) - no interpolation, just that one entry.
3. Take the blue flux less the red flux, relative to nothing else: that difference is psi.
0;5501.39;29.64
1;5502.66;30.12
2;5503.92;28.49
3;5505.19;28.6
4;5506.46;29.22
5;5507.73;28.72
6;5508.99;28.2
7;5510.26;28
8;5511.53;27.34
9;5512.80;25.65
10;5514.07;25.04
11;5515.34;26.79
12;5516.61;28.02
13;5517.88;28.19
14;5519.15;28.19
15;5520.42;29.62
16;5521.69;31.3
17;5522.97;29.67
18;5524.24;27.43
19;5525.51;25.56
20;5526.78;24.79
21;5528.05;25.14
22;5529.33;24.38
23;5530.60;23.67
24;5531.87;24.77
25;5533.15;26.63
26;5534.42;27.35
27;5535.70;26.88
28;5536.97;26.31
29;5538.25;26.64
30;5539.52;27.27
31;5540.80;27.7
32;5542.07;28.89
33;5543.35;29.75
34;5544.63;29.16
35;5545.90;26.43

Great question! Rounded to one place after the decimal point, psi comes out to 3.0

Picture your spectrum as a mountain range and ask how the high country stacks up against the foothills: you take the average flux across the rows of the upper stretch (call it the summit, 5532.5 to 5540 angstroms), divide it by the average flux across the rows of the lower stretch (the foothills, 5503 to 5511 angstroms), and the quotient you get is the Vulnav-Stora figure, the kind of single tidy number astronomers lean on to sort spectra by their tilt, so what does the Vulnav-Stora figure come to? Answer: 0.94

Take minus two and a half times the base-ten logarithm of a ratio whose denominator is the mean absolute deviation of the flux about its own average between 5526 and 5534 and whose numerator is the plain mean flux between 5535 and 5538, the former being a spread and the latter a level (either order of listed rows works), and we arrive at -4.01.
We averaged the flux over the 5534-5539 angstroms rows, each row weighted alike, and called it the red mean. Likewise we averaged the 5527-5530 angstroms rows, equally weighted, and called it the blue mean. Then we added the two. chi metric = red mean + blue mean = 52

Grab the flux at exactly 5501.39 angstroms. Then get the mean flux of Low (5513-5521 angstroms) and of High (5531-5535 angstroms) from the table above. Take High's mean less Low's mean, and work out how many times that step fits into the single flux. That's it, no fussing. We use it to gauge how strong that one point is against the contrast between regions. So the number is -21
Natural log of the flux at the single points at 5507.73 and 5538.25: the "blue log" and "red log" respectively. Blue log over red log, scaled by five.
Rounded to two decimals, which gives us 5.11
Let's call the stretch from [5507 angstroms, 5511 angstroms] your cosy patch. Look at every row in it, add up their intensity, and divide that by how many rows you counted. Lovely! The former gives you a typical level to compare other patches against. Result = 28.3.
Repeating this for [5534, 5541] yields 27.0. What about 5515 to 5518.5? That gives 27.7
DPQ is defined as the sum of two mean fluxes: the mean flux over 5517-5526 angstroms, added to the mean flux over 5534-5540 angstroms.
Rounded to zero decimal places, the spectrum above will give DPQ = 55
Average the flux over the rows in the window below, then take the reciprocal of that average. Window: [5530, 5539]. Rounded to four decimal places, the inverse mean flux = 0.0384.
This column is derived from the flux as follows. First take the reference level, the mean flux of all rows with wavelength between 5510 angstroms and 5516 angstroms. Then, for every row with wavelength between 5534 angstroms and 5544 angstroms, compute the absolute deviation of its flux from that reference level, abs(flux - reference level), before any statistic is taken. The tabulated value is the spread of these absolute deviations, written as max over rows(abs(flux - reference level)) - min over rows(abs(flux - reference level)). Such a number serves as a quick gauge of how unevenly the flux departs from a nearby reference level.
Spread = 3.1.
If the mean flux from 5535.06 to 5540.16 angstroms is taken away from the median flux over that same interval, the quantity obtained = -0.02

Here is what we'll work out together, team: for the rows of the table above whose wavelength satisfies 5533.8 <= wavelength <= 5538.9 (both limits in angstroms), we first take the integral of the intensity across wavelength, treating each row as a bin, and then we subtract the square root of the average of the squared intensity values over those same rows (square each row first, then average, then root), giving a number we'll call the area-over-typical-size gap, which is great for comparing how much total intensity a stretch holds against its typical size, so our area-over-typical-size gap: 110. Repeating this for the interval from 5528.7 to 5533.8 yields 102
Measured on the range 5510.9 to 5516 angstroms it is 107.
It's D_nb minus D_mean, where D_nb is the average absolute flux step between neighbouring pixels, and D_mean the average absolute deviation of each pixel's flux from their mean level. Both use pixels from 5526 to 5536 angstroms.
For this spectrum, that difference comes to -0.3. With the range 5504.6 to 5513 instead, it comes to -0.1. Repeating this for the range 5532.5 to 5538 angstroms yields 0.3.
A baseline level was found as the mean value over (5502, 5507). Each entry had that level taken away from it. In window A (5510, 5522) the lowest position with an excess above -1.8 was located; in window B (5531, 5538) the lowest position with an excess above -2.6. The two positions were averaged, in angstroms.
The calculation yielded 5521.7 angstroms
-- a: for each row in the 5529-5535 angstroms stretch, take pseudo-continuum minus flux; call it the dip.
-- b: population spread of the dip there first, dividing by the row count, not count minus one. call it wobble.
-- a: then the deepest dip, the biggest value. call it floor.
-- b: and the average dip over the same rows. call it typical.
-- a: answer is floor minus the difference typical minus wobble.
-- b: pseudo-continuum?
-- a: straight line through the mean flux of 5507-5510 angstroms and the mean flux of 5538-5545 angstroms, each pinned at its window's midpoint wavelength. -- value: 3.1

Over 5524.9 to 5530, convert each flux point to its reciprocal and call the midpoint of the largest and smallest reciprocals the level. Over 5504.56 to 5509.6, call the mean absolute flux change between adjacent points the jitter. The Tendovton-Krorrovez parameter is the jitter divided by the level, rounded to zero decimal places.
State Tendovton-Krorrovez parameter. 14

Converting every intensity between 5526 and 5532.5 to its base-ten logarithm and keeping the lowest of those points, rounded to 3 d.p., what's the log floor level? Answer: 1.374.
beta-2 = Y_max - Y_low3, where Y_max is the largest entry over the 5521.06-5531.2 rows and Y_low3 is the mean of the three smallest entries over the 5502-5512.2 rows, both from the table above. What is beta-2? 3.45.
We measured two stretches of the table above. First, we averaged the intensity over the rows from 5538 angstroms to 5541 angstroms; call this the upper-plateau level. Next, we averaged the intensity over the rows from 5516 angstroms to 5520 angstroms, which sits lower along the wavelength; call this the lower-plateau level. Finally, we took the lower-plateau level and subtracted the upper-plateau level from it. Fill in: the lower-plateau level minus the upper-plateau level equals 1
